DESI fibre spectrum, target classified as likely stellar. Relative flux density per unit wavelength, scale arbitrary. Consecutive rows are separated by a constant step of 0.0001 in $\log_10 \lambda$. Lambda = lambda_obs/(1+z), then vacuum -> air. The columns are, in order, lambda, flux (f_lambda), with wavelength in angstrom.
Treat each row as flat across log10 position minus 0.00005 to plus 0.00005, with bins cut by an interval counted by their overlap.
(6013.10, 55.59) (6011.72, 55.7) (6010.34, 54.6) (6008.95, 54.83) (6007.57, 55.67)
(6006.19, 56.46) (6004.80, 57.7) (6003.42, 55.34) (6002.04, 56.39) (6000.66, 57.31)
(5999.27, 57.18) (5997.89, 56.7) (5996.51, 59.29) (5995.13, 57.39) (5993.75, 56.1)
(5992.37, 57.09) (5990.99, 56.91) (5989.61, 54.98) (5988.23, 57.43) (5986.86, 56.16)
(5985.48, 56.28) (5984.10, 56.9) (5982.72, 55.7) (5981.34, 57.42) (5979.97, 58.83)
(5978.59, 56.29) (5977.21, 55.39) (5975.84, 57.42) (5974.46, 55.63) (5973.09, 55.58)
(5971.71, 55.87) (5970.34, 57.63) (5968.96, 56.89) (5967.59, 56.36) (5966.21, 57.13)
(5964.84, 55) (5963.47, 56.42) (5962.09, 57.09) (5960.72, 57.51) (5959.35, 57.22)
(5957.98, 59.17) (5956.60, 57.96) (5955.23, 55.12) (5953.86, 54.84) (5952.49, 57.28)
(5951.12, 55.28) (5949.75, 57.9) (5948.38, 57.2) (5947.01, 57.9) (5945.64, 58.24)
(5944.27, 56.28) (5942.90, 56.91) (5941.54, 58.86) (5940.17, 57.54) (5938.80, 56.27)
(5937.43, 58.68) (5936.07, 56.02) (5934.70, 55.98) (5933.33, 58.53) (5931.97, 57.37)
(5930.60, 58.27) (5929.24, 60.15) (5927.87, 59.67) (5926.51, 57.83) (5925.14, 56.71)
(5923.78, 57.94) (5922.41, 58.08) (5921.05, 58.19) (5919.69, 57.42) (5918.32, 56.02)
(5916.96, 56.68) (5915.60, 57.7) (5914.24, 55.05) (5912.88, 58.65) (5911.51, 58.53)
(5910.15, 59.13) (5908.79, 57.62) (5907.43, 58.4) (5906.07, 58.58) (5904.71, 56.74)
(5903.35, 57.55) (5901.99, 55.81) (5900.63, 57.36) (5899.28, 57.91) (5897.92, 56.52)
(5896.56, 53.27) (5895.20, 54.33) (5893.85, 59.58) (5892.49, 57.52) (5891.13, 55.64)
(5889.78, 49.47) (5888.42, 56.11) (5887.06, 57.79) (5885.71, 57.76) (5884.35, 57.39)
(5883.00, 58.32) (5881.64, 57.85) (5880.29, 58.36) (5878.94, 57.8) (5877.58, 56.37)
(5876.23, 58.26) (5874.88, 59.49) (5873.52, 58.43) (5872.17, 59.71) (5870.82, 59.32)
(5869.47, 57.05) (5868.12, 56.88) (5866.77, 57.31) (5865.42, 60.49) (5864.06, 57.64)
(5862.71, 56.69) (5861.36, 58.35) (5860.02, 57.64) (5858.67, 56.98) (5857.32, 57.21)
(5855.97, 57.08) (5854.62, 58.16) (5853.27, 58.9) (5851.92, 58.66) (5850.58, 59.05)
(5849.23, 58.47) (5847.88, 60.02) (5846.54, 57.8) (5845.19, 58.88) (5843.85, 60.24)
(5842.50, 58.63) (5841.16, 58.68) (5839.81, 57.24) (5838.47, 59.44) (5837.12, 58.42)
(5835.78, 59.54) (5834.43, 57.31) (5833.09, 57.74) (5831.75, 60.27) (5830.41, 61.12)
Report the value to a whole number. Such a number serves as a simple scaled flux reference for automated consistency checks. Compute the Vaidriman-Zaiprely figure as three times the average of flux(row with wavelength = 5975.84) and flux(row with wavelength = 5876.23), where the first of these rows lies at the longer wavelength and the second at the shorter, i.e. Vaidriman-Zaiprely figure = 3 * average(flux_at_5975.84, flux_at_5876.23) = 174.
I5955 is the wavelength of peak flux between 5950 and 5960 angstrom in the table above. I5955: 5957.98 angstrom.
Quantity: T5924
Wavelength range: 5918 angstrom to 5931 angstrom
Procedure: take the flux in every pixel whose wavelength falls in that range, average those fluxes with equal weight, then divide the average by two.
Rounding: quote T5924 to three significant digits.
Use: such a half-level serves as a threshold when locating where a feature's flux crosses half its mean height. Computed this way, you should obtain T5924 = 29.0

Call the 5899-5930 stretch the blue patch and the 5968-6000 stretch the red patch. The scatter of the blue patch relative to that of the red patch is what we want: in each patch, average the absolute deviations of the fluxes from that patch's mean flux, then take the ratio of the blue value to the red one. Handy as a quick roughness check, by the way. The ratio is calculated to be 1.1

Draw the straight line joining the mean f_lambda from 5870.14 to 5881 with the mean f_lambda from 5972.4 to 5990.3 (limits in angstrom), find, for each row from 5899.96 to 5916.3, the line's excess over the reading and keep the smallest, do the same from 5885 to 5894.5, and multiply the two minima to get 1.9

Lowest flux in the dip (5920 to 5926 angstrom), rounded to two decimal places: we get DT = 56.71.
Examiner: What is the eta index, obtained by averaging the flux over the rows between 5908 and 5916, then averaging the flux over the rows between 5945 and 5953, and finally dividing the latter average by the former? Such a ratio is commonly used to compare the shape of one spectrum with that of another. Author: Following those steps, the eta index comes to 0.992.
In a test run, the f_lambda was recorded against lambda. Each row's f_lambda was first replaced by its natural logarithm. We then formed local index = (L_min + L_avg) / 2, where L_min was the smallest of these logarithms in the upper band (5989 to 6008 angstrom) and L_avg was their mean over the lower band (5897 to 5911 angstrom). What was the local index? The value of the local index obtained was 4.030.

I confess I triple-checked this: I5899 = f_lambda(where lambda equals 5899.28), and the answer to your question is 57.91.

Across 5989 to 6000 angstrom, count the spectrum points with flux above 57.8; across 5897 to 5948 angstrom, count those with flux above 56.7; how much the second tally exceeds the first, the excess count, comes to 27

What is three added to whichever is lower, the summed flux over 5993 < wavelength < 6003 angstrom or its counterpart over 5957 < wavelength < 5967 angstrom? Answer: 403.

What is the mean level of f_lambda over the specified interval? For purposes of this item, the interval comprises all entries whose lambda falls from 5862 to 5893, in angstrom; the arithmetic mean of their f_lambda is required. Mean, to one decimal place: 57.5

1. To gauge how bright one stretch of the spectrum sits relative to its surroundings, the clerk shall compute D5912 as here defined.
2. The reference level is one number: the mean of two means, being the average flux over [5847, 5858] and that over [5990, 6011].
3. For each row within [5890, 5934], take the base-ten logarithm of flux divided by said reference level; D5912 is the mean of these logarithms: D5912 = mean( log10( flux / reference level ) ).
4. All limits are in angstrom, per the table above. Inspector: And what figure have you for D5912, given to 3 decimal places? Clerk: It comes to -0.001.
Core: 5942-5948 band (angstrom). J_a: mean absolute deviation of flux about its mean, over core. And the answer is 0.74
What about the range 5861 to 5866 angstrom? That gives 1.13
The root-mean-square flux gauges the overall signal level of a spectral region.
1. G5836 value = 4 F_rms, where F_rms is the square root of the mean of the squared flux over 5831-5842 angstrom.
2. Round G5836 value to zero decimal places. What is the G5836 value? 234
